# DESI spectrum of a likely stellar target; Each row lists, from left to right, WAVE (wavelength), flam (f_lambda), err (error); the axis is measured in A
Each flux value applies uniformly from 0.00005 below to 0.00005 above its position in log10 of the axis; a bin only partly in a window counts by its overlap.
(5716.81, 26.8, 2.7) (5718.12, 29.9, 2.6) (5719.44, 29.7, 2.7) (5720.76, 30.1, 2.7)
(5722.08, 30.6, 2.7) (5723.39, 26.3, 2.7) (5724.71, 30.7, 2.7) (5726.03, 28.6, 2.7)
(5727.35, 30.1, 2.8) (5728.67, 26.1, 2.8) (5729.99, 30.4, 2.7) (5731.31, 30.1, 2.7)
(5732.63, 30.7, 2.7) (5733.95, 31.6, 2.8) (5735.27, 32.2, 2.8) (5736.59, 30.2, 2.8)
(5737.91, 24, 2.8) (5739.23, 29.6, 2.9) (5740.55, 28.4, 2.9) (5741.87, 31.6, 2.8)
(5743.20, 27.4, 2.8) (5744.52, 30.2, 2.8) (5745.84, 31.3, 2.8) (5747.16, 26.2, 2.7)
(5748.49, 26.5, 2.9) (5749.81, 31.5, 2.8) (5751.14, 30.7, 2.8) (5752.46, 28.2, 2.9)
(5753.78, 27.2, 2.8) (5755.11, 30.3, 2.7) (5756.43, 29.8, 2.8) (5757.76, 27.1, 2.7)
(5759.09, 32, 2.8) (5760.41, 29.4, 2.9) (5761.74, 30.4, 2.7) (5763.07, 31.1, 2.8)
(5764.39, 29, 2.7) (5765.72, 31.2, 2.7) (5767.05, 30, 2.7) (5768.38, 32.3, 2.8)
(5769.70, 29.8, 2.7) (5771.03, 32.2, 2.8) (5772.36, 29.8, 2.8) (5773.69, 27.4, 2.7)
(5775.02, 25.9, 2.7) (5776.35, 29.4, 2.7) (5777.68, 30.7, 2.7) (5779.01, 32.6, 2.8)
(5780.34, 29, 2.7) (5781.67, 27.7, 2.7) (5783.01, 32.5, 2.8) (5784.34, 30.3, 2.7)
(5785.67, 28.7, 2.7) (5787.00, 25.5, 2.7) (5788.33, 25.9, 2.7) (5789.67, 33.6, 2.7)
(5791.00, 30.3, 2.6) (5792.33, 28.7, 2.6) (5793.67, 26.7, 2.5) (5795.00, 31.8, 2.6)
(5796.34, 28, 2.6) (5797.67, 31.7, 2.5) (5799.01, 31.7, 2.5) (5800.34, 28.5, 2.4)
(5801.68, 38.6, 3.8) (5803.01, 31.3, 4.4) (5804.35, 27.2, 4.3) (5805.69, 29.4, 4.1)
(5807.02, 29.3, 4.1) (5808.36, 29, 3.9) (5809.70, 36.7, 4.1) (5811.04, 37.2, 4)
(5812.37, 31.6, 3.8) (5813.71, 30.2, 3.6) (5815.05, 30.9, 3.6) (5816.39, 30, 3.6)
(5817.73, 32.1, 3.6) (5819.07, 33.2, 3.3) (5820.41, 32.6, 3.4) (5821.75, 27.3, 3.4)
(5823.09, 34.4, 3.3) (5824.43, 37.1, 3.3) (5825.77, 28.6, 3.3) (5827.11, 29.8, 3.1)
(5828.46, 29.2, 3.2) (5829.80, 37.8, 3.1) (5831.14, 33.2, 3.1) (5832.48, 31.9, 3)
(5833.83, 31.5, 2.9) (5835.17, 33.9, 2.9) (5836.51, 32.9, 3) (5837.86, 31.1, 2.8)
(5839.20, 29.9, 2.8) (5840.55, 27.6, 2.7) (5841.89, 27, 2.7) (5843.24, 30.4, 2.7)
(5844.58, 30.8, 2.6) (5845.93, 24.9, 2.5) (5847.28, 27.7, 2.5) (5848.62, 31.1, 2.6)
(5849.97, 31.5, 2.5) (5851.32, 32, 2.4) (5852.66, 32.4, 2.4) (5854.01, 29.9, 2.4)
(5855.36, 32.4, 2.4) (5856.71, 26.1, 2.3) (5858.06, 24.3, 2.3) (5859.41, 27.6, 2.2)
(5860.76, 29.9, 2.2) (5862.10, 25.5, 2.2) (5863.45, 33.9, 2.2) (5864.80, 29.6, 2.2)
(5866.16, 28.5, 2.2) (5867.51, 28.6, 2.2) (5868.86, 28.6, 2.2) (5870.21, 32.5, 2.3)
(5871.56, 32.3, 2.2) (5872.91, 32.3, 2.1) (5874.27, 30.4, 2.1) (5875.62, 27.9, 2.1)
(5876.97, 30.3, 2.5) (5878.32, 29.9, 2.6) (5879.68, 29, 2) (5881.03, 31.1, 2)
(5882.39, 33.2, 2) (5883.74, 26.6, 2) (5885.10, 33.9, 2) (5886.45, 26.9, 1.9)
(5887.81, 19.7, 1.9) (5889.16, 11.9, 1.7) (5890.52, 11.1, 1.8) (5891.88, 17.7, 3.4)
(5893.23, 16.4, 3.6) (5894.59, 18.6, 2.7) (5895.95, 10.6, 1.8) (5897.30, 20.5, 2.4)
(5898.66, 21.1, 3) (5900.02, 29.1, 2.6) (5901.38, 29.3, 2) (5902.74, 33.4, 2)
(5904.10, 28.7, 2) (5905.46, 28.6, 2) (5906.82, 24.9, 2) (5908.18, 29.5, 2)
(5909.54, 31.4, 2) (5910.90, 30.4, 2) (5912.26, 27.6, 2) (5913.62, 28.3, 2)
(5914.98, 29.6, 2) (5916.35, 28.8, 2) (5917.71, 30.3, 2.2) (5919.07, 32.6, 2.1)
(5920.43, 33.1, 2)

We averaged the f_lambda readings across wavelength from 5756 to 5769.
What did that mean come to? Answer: 30.2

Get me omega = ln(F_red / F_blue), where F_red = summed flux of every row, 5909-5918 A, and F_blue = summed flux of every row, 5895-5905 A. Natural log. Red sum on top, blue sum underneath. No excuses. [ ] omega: 0.18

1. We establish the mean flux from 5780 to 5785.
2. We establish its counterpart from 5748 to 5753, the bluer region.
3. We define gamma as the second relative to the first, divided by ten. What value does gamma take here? 0.098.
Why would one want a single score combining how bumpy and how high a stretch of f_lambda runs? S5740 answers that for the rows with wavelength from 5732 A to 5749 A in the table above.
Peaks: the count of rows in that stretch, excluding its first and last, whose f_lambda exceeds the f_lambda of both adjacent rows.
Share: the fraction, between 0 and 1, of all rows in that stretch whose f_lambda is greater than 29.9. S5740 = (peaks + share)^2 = 21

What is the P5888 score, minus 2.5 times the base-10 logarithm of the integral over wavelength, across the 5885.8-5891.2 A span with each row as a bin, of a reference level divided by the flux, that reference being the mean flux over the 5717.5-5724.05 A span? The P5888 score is -2.54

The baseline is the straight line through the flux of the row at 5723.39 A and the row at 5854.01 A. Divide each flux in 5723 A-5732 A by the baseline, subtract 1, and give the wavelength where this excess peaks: 5724.71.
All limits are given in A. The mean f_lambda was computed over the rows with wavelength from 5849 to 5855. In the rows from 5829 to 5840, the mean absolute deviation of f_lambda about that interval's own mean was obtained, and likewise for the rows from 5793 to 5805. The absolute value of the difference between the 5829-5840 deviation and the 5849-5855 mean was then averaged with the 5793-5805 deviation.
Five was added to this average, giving 21.2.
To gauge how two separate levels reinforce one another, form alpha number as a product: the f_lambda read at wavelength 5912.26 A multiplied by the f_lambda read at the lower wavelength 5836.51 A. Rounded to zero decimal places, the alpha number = 908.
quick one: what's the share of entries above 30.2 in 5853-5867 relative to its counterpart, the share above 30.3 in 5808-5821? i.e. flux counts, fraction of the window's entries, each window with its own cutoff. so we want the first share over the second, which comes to 0.29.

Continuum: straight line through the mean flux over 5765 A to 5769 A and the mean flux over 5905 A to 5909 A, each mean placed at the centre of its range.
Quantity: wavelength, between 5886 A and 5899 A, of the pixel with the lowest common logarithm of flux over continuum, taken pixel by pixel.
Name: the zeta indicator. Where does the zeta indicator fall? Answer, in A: 5895.95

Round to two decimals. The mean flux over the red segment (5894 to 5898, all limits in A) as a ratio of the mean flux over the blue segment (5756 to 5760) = 0.56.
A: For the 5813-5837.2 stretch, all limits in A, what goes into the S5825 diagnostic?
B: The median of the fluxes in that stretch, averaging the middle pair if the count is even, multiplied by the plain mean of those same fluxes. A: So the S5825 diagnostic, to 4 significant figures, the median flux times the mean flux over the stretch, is 1025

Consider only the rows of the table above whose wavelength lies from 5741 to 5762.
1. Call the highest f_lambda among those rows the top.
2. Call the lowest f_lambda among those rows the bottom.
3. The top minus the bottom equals 5.8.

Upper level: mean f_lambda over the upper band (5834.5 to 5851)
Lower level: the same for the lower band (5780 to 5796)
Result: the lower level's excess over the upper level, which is -0.7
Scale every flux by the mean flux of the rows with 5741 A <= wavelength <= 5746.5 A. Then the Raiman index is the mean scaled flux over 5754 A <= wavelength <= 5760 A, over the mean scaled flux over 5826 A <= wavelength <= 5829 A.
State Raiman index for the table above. 1.01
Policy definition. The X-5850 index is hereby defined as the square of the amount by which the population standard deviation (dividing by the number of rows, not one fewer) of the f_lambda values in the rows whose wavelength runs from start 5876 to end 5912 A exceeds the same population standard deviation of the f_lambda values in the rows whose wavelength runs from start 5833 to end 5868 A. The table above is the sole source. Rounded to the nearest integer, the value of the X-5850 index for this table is 19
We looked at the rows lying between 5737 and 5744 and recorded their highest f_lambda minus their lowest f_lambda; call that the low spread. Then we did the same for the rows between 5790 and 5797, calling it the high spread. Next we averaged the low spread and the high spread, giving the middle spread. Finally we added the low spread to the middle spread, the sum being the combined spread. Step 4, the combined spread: 14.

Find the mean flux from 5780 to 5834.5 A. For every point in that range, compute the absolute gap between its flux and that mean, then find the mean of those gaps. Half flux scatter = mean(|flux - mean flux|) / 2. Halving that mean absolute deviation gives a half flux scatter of 1.3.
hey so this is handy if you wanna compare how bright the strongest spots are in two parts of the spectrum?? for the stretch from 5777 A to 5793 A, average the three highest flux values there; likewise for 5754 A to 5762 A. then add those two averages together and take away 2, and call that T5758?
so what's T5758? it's 61.8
